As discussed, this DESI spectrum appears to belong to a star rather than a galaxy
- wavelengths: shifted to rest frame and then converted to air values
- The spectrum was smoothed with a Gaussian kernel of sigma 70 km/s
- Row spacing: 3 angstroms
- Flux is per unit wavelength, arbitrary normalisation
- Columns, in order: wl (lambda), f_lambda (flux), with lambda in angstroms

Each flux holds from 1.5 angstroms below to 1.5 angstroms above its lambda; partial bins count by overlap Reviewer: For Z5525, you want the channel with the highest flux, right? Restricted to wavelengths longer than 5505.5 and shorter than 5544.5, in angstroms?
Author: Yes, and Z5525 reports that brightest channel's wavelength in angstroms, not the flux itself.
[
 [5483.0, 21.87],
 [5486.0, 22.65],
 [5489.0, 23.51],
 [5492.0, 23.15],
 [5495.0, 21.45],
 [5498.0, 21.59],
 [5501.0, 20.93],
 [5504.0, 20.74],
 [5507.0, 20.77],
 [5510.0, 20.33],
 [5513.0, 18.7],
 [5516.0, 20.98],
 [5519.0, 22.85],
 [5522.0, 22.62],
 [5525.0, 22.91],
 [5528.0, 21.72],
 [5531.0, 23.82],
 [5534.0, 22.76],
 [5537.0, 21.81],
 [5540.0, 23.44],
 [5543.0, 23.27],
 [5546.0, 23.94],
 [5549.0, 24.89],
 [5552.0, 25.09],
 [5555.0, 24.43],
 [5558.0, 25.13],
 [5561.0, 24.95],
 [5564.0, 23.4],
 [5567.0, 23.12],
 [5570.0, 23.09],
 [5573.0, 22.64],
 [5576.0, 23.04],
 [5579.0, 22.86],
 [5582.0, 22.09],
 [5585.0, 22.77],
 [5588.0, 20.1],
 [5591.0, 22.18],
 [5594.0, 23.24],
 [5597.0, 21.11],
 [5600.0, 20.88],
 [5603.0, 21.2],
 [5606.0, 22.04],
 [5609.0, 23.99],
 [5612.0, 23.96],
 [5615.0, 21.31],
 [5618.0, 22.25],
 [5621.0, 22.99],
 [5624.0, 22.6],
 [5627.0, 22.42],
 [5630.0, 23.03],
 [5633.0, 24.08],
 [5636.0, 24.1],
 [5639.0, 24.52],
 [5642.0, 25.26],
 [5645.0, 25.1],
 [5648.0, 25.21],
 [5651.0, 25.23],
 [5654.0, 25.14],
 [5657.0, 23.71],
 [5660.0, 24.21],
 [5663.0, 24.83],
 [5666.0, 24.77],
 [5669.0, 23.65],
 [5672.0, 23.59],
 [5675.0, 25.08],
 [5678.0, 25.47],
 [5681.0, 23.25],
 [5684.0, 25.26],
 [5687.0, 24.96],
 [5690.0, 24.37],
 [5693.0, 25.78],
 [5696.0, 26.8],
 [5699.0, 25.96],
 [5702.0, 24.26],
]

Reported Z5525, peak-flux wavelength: 5531.0 angstroms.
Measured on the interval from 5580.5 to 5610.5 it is 5609.0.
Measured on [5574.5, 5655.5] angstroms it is 5642.0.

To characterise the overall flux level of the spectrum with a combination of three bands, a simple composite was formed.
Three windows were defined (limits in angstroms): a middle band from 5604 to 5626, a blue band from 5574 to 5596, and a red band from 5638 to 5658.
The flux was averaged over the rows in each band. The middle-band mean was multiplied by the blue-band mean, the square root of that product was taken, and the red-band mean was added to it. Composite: 47.4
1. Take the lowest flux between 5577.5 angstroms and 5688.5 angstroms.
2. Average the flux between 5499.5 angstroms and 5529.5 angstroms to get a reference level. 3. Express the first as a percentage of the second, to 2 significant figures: 95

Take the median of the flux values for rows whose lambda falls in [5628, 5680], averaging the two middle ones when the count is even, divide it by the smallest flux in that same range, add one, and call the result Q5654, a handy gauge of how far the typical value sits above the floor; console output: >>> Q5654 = 2.08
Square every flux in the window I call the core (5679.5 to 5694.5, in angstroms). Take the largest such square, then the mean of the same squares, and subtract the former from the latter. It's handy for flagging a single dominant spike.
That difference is -53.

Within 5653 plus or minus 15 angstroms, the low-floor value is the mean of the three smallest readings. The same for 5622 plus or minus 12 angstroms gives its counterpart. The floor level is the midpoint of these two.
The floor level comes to 23.1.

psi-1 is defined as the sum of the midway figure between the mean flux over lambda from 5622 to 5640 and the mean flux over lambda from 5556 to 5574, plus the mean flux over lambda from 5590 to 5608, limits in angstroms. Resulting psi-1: 45.4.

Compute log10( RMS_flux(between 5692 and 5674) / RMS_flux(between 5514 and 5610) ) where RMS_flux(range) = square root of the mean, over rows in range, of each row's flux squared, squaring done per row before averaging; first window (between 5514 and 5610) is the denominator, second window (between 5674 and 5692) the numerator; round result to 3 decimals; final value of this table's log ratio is 0.033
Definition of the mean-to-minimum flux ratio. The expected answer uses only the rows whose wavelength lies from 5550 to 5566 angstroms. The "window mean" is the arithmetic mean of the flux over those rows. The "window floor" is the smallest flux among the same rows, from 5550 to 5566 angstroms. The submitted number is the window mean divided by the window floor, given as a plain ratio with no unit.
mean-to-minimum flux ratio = 1.05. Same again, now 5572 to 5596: 1.11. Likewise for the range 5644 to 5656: 1.00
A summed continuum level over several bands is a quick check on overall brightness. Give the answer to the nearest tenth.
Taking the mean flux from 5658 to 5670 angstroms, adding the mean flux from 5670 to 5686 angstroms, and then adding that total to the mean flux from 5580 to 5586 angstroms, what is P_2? 71.3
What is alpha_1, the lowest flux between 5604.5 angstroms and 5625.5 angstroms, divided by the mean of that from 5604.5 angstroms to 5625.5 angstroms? 0.94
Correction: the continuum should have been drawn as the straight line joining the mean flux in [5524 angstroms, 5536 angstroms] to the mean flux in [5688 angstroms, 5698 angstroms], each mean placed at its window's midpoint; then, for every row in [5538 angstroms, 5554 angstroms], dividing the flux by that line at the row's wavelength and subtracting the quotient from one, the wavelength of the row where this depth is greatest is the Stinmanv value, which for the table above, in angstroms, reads 5543.0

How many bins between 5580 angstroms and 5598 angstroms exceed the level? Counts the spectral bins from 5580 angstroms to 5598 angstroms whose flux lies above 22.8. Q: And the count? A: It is 1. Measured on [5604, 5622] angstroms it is 3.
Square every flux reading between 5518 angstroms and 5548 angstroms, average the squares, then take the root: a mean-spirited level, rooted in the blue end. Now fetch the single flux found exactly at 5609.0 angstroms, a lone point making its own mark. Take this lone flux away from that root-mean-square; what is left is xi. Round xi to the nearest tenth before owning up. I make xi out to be -1.1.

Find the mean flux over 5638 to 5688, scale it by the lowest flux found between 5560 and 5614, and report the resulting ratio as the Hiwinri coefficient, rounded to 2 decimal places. 1.23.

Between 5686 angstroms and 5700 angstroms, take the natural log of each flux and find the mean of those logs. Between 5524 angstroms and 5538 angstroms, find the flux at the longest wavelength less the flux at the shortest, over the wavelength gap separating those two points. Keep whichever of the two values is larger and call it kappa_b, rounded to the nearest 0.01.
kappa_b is 3.24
